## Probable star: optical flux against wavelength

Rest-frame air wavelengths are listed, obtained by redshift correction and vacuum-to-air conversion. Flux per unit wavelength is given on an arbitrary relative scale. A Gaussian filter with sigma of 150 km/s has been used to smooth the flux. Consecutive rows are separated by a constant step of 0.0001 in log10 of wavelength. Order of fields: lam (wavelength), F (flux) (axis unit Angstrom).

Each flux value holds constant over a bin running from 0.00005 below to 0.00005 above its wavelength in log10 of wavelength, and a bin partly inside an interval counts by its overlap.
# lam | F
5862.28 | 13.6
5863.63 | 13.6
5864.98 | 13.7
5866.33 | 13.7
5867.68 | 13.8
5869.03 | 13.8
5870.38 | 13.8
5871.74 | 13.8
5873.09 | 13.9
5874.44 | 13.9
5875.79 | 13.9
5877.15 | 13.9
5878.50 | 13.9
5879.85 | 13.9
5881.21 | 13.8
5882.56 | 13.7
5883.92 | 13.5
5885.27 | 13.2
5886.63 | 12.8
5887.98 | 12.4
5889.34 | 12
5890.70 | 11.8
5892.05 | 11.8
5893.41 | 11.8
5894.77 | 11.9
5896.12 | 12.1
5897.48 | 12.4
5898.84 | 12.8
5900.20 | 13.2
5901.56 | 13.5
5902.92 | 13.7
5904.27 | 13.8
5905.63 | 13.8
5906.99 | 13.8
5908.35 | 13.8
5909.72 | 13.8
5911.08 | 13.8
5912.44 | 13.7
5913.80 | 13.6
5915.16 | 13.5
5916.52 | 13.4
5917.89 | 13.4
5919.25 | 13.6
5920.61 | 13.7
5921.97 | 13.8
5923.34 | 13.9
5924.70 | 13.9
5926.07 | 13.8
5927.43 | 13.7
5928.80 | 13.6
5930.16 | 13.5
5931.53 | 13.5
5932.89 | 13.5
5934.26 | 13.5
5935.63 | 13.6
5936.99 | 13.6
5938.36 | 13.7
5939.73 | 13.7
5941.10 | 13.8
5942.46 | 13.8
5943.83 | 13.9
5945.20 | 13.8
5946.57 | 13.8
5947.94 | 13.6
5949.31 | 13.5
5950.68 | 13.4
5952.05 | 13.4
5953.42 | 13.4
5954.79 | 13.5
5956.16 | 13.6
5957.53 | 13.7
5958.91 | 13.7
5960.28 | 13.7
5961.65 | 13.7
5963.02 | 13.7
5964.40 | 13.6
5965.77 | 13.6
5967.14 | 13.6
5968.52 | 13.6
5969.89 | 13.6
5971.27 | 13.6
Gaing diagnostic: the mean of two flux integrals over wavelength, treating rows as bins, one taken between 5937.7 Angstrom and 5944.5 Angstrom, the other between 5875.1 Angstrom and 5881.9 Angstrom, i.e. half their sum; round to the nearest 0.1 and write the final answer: 94.1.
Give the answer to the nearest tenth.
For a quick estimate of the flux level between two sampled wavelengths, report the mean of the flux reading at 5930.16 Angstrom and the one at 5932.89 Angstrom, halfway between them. 13.5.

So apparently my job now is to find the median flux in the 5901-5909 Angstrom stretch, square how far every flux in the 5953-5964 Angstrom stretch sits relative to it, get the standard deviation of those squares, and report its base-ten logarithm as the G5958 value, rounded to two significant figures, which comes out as -1.3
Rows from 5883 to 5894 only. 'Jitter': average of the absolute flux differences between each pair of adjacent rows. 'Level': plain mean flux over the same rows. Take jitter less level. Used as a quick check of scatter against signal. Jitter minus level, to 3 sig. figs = -12.2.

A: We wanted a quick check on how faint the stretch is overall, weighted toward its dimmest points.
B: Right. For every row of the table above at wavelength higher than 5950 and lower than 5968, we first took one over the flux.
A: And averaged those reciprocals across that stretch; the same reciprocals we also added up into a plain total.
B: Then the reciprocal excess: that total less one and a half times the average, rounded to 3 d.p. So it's 0.847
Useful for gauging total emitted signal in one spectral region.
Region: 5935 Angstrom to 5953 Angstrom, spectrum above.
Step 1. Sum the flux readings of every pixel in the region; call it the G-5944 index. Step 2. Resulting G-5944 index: 178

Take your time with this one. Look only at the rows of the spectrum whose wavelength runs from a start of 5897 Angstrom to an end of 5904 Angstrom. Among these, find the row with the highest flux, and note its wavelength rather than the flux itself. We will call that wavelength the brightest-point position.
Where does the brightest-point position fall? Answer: 5902.92 Angstrom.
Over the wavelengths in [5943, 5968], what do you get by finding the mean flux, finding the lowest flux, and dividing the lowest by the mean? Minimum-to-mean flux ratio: 0.984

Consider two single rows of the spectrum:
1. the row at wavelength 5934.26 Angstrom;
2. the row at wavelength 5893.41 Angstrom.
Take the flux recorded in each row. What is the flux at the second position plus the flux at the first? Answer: 25.30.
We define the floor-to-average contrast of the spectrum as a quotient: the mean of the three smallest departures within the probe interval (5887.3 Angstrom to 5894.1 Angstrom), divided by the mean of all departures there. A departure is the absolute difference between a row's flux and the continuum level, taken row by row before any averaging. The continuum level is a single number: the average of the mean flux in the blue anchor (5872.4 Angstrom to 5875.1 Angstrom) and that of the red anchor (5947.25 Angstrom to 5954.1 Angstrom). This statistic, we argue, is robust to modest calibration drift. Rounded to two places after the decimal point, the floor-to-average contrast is 0.94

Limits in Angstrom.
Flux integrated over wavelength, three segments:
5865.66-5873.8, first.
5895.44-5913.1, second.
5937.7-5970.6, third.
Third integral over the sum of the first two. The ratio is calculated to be 1.3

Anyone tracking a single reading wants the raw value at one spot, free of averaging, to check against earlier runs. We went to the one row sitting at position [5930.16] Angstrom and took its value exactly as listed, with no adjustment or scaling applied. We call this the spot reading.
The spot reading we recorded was 13.5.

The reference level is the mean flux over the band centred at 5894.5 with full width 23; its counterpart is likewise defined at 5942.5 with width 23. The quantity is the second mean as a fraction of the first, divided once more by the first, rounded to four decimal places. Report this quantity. 0.0840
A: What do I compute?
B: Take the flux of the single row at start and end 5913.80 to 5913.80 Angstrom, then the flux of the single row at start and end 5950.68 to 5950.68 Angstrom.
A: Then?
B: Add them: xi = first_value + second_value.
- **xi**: 27.0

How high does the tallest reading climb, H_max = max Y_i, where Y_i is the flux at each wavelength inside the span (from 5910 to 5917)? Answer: 13.8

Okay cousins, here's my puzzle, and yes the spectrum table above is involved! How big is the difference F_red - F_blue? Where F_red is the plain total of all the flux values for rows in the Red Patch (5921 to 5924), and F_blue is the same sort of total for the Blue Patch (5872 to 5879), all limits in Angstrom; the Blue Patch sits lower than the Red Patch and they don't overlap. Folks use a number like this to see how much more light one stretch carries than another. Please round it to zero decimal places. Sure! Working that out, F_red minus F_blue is -42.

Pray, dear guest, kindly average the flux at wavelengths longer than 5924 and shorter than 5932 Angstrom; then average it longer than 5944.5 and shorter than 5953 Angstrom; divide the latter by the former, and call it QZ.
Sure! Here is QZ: 0.99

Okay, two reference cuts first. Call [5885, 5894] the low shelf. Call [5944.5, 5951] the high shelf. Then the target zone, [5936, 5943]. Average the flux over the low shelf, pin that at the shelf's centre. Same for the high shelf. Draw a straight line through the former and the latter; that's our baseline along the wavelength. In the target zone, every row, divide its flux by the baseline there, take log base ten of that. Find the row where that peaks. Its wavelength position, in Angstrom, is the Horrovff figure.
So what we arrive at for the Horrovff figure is 5941.10 Angstrom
